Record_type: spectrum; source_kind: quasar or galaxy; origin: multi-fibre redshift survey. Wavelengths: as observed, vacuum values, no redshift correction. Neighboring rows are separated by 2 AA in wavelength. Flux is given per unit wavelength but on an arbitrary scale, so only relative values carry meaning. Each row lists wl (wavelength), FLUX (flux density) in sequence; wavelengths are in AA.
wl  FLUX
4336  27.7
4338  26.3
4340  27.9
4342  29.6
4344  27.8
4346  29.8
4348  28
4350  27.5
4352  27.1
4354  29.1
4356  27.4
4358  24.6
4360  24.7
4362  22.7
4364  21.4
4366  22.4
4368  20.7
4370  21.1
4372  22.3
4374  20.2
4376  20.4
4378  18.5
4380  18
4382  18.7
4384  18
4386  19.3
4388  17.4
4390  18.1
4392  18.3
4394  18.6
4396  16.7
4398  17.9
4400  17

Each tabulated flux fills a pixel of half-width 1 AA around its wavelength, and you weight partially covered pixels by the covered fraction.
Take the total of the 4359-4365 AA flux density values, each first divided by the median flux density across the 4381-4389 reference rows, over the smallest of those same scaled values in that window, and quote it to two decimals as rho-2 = 3.21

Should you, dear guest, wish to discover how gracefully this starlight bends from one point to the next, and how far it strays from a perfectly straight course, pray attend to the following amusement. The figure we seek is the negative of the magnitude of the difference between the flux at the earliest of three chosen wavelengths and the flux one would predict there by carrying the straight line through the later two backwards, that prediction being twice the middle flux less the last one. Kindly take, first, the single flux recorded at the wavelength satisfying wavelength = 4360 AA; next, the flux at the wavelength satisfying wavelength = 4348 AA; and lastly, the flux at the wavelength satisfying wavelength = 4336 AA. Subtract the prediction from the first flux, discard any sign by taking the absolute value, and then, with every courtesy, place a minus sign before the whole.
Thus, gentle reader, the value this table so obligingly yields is -3.6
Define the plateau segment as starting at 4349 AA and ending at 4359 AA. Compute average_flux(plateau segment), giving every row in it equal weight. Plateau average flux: 27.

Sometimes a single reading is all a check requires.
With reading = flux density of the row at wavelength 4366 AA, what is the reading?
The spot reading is 22.4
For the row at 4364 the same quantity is 21.4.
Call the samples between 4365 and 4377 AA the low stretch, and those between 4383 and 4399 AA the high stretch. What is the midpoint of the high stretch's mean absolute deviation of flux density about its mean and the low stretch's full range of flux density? 1.37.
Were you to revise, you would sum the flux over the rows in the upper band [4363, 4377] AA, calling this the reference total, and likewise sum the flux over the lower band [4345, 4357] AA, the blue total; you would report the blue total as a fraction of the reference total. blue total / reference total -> 1.1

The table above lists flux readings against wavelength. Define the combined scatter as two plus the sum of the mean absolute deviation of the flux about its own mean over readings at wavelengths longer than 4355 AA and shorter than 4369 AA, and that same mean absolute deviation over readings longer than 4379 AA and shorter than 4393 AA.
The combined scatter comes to 4.3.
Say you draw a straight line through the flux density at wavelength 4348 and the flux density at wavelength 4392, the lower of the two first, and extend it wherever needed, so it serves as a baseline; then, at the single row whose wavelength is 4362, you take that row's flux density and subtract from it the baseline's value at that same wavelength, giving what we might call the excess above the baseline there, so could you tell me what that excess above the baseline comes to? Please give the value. -2.2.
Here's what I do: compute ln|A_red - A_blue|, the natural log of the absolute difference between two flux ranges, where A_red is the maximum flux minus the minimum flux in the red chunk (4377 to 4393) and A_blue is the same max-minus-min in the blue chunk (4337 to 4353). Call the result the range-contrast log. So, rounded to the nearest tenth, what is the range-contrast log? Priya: 0.5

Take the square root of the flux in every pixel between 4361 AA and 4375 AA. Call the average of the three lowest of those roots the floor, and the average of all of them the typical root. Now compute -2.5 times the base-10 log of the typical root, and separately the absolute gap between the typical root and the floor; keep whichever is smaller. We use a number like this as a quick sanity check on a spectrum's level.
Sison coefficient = -1.67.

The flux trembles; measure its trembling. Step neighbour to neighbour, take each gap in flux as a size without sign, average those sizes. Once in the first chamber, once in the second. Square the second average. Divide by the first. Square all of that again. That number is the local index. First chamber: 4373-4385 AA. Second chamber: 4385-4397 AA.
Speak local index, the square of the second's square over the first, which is 1.6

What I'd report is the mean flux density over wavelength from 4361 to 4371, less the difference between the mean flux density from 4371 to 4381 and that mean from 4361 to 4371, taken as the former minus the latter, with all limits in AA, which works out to 23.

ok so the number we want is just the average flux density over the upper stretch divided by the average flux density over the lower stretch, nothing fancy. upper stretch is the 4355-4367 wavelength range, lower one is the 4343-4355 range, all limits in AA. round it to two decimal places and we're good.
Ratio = 0.85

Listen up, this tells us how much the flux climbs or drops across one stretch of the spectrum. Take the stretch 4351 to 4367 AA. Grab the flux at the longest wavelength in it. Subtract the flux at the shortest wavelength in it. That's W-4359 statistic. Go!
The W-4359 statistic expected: -4.7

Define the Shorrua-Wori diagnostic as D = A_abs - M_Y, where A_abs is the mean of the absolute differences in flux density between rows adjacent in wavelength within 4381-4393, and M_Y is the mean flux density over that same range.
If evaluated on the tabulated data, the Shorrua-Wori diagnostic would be -17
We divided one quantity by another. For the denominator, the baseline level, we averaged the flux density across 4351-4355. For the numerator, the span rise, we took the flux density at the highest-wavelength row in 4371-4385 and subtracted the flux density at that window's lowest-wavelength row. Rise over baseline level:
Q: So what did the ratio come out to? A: -0.15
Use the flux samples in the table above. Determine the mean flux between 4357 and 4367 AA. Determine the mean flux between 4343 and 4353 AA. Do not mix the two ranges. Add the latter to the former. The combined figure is 51.2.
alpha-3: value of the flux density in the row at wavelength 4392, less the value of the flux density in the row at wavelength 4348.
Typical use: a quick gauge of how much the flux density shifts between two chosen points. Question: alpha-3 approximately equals -10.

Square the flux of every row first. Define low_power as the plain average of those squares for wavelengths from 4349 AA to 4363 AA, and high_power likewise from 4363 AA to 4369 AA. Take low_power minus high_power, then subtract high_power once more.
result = -237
